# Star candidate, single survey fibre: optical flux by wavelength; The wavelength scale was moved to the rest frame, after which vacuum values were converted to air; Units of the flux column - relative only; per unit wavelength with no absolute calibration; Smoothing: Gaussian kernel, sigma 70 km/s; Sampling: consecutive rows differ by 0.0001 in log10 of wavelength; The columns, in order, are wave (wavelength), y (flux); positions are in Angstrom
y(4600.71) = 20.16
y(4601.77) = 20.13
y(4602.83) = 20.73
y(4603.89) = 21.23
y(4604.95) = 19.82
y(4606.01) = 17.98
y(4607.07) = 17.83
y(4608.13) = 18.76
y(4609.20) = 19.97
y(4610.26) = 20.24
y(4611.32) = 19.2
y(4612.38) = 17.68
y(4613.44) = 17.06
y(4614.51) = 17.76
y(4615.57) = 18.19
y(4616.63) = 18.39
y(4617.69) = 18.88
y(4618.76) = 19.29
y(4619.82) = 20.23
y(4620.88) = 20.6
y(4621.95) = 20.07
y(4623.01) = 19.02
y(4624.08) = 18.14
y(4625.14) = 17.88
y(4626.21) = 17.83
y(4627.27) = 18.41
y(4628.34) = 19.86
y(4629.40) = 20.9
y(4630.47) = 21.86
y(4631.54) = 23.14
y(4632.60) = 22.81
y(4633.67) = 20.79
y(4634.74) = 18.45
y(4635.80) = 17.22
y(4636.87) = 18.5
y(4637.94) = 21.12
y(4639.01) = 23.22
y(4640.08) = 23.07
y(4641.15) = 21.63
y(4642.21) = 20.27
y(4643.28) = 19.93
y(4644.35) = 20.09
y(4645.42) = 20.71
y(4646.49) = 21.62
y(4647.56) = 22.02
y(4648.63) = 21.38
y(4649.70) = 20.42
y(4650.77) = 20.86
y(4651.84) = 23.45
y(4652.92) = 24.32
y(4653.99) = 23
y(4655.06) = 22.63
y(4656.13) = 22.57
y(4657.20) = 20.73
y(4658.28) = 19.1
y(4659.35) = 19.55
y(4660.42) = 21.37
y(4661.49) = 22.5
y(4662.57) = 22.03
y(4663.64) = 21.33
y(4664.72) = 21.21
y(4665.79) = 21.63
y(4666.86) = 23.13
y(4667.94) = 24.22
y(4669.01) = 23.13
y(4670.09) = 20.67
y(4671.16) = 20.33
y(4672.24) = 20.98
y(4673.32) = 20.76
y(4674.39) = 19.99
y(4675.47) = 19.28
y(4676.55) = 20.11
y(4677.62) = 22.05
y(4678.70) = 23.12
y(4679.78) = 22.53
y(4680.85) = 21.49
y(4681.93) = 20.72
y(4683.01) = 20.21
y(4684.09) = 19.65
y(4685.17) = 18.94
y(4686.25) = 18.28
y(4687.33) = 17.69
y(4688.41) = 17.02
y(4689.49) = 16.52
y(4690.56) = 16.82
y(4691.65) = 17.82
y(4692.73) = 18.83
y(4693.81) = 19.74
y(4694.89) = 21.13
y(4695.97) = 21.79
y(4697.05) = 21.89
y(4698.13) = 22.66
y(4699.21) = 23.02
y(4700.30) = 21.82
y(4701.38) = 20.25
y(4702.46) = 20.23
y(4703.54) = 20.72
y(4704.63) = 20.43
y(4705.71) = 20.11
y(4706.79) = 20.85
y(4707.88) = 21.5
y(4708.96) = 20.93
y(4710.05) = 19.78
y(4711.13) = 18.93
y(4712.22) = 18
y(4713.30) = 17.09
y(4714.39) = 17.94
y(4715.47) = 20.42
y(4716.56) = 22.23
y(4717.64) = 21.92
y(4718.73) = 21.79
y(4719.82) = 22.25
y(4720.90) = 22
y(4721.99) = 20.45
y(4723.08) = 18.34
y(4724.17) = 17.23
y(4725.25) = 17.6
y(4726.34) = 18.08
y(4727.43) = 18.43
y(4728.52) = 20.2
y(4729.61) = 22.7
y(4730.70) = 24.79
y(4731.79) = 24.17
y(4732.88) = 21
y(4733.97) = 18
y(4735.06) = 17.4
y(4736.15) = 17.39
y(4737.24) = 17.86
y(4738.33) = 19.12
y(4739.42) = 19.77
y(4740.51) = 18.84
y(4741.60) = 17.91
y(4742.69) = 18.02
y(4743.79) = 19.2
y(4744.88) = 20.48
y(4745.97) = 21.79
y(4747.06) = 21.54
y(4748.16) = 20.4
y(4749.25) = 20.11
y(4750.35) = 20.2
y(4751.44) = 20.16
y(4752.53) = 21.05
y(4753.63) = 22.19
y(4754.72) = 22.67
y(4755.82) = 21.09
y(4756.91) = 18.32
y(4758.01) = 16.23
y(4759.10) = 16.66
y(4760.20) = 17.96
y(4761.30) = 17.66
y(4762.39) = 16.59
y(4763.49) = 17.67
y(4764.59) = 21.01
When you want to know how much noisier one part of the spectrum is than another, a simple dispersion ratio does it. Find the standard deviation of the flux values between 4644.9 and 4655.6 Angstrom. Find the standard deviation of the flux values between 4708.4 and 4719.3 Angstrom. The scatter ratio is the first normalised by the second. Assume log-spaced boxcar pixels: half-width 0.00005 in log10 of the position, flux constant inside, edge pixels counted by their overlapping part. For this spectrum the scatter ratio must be 0.70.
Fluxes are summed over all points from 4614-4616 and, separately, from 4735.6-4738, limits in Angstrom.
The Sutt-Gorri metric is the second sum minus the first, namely -1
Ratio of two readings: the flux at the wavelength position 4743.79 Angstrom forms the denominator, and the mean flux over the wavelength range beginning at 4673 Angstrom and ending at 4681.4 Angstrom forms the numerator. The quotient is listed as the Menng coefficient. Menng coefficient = 1.10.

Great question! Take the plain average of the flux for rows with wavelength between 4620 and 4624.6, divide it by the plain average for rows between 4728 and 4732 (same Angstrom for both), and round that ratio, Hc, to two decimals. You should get 0.85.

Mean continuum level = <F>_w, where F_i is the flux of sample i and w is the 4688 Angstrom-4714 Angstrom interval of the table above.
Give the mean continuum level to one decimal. 19.9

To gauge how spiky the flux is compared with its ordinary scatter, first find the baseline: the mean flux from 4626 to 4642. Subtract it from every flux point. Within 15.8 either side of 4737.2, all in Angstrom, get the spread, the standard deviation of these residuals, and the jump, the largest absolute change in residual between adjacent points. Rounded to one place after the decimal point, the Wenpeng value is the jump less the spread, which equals 1.2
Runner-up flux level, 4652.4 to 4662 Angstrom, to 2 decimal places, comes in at 23.00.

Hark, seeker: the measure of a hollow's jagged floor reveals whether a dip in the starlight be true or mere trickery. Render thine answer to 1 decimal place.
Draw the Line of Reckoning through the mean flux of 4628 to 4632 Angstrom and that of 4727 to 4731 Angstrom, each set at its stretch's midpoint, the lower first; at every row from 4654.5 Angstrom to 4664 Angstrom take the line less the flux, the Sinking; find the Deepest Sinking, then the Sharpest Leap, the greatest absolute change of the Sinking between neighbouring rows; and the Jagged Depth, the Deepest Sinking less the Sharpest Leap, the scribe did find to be 0.5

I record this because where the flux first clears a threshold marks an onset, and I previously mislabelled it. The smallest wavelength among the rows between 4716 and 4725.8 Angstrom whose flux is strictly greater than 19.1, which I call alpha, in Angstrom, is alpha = 4716.56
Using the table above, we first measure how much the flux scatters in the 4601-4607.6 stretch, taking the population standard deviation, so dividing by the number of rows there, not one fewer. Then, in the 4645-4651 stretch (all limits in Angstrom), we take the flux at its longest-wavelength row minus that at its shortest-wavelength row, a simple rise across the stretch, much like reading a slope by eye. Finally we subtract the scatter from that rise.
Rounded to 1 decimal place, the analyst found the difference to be -1.1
